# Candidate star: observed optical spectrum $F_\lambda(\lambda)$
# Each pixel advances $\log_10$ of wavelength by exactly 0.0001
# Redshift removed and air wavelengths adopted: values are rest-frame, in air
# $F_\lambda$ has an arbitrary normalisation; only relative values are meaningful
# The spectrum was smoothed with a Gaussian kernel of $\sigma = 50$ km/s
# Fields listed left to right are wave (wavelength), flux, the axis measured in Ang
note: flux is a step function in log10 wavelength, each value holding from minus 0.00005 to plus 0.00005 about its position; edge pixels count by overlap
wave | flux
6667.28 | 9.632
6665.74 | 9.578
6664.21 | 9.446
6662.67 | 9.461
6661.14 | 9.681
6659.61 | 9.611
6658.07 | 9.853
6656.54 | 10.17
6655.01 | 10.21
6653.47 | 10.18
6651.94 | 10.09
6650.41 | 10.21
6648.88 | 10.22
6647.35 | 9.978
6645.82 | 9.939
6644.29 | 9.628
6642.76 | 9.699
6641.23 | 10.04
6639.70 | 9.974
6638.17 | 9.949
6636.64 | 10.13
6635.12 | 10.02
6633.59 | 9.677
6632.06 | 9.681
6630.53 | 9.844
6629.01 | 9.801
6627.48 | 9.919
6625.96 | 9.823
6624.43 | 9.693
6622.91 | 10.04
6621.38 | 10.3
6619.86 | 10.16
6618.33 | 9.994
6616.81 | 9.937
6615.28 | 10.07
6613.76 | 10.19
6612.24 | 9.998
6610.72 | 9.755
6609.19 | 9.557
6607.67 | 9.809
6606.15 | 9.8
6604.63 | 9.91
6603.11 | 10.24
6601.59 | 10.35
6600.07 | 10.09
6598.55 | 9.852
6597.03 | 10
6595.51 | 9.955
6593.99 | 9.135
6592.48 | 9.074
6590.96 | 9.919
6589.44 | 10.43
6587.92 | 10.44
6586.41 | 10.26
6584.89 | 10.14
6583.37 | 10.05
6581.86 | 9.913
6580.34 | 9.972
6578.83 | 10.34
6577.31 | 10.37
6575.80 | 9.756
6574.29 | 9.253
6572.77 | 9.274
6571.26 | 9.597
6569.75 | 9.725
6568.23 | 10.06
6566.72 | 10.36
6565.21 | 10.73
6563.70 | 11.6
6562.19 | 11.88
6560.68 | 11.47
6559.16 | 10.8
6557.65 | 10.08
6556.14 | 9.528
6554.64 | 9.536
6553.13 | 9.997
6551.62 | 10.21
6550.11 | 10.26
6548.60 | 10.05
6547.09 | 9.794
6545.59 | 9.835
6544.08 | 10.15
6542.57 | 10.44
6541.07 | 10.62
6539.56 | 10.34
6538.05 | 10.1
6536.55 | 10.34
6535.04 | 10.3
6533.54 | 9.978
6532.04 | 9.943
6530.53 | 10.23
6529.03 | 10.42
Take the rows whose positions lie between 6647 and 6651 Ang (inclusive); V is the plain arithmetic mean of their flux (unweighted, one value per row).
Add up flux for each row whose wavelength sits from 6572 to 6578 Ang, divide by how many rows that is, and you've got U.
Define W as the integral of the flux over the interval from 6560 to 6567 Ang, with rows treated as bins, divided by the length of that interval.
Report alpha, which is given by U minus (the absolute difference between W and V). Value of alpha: 8.5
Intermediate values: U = 9.7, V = 10.1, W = 11.3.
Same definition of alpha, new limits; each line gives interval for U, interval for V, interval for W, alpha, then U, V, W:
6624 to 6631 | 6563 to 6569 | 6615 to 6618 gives 9.1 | 9.8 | 10.7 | 10.0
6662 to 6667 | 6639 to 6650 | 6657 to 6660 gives 9.3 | 9.5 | 9.9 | 9.8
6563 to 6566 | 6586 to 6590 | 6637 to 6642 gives 10.8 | 11.2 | 10.4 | 10.0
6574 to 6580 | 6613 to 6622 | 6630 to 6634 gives 9.5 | 9.9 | 10.1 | 9.7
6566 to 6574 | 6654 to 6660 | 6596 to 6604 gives 9.7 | 9.8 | 10.0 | 10.1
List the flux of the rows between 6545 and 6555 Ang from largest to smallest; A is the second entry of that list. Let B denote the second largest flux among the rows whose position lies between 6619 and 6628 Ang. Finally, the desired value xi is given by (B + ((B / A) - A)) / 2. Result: 0.47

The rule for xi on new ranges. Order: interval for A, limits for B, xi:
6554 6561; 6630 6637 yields 0.07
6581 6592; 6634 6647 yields 0.29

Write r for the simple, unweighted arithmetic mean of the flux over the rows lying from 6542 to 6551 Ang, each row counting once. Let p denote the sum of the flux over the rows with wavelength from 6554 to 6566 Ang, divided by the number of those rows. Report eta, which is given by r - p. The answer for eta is -0.61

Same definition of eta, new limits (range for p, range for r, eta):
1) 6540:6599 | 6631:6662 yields -0.18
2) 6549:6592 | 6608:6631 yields -0.27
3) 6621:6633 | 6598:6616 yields 0.08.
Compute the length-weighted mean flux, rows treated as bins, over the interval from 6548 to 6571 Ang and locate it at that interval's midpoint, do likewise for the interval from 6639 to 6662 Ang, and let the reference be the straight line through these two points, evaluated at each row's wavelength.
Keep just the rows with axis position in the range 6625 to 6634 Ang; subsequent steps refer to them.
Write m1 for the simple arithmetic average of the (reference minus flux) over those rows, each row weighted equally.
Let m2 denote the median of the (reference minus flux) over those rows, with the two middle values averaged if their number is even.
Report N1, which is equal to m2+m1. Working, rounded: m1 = 0.273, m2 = 0.26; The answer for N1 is 0.54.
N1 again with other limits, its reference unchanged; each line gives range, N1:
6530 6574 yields 0.50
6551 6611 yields 0.51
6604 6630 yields 0.39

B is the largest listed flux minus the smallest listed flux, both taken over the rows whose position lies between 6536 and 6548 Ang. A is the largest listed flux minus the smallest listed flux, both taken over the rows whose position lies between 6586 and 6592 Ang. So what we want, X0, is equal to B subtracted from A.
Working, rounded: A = 0.52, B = 0.83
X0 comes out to -0.305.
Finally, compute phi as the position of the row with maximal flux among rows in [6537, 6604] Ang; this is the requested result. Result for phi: 6562.19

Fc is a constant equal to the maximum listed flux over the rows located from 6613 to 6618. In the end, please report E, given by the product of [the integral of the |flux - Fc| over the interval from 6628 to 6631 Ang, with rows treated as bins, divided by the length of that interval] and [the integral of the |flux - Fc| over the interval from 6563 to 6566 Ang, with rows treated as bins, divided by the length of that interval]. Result 0.347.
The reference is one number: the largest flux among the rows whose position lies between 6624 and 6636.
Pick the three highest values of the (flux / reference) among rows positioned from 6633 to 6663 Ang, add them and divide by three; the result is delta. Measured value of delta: 1.02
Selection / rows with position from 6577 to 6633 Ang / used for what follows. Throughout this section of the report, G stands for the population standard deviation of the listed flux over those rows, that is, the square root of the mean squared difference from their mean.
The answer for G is 0.299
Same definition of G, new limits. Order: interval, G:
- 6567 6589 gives 0.366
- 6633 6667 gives 0.251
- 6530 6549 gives 0.234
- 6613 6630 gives 0.174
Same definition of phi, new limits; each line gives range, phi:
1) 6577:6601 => 6587.92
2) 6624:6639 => 6636.64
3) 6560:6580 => 6562.19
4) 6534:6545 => 6541.07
